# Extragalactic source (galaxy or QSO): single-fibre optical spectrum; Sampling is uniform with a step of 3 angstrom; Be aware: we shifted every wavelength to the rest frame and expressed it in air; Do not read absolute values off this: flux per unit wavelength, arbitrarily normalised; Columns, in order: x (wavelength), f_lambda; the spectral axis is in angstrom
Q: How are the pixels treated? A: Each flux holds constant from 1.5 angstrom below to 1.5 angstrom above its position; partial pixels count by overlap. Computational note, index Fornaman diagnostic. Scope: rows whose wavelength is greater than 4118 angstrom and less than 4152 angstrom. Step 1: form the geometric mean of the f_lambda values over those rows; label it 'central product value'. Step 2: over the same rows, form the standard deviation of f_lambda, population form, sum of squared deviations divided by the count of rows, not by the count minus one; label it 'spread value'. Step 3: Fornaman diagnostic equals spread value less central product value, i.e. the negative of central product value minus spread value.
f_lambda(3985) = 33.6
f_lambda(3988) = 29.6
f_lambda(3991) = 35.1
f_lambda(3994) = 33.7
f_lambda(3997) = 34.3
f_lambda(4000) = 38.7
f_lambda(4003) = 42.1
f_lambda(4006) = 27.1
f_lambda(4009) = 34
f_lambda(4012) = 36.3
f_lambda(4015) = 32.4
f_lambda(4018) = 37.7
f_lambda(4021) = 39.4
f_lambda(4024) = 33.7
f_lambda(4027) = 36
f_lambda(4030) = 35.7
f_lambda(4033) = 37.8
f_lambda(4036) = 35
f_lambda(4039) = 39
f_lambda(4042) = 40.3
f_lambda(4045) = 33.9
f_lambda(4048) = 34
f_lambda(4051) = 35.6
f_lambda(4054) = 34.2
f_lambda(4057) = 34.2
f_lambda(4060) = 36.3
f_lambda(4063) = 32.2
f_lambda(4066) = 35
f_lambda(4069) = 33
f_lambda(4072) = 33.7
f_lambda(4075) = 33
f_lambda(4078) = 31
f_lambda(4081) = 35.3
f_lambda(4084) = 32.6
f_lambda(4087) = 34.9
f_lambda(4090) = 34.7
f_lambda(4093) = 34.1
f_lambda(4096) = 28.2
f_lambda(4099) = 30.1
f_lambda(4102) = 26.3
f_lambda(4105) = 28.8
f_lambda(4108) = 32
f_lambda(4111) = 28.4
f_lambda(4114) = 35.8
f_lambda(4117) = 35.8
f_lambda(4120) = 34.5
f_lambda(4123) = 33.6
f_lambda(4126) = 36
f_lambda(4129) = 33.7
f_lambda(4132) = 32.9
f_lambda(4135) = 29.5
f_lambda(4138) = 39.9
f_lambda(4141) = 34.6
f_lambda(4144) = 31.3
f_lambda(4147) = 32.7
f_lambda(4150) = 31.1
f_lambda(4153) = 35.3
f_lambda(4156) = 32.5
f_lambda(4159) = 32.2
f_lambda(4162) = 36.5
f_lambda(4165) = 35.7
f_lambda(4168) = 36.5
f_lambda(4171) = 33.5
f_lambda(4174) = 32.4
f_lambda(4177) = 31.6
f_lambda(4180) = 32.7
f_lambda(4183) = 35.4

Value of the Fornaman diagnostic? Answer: -30.9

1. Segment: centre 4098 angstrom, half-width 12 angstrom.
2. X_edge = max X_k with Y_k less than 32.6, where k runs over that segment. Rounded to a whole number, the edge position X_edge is 4108 angstrom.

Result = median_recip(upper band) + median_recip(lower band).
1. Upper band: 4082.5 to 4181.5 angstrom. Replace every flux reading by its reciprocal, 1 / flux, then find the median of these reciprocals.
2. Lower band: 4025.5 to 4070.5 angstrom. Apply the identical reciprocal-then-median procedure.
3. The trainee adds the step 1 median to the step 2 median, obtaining 0.0590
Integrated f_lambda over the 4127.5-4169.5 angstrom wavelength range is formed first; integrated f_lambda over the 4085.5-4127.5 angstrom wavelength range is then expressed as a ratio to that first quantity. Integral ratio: 0.96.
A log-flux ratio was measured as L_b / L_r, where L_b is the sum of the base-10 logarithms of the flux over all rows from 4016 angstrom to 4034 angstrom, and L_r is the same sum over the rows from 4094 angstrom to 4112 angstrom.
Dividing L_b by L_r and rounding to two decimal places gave 1.07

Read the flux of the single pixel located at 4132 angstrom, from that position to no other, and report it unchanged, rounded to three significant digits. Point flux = 32.9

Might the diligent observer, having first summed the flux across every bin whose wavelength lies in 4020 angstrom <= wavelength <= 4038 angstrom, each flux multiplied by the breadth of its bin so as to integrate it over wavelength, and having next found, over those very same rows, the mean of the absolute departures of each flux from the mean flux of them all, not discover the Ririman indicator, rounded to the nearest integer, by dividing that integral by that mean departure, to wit 420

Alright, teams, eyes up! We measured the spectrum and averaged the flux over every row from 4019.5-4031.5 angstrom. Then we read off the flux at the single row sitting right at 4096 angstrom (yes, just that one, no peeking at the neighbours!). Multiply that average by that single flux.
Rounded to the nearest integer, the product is 1021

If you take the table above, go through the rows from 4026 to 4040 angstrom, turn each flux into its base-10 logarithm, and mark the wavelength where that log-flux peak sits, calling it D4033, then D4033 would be 4039 angstrom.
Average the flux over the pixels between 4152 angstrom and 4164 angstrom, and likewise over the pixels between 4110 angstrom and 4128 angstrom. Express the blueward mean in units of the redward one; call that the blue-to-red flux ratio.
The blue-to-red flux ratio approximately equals 1.00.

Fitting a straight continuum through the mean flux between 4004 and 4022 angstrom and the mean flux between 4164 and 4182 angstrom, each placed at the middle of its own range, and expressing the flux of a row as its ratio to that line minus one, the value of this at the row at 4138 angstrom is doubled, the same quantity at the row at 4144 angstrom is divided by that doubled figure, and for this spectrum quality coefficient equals -0.2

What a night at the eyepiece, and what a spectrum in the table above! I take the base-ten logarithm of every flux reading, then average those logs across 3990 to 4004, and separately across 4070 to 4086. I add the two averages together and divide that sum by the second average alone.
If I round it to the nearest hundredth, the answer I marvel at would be 2.03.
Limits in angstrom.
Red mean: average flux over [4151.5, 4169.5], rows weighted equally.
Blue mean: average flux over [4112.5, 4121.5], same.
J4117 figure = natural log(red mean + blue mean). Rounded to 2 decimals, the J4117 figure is 4.25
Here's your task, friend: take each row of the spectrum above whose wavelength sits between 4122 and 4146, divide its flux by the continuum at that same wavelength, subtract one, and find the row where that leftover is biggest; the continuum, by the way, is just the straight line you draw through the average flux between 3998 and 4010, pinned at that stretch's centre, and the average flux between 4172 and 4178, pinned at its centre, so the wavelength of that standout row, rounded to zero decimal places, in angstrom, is 4138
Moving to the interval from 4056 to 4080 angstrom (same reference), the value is 4060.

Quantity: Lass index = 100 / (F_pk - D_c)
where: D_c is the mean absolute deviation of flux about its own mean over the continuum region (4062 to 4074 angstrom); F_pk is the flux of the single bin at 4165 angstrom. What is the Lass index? 2.87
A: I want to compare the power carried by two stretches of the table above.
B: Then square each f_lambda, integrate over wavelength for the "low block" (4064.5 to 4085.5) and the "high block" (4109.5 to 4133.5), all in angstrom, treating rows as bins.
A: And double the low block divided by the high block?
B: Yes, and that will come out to 1.7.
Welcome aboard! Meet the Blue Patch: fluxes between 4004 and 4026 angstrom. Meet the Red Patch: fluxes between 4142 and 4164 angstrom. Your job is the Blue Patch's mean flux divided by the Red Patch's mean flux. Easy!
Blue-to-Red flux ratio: 1.04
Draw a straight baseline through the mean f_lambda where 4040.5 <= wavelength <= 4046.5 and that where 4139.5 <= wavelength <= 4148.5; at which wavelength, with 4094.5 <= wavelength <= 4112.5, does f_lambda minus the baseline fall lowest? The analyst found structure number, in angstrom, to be 4102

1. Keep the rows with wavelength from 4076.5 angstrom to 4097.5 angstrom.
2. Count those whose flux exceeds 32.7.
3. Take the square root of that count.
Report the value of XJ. 2.00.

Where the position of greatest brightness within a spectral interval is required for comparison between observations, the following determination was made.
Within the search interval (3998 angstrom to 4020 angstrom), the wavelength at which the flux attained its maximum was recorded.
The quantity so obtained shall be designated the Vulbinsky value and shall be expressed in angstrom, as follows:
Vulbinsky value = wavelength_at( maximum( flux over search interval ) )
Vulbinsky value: 4003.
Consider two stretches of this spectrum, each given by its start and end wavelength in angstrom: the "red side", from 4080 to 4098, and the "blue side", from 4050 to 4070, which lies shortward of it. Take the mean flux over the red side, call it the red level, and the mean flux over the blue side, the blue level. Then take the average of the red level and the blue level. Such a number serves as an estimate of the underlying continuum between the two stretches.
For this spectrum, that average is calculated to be 33.8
